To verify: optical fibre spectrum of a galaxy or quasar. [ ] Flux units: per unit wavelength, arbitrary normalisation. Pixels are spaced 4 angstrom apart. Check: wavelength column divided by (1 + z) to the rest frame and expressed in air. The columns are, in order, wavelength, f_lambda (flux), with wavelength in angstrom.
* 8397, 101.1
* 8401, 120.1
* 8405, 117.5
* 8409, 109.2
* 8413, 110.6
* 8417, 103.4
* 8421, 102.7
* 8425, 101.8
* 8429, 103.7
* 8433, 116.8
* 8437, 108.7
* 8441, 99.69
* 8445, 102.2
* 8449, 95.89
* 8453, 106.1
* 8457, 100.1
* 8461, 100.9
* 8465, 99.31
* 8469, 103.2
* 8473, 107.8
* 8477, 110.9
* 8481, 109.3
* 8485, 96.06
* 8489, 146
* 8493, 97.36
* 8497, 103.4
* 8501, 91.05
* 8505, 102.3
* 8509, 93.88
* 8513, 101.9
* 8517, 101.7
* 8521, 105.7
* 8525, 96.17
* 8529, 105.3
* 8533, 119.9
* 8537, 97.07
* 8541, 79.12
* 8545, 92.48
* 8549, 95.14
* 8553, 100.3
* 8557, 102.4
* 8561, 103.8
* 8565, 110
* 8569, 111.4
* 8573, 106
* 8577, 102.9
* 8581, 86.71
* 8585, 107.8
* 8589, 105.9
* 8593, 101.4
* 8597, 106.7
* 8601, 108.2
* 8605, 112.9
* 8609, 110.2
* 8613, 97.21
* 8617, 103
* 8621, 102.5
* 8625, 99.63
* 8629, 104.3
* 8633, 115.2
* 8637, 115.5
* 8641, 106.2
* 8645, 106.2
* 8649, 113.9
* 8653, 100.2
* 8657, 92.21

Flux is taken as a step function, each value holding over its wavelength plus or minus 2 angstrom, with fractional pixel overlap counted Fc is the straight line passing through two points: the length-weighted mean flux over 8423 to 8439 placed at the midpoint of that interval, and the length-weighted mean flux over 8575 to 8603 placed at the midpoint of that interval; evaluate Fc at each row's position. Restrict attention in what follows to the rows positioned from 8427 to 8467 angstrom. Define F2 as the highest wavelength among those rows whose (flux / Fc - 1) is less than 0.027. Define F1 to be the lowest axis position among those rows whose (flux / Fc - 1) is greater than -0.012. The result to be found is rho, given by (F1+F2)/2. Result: 8449 angstrom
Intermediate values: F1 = 8433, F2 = 8465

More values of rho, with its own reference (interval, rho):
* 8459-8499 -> 8485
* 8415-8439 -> 8435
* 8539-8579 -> 8569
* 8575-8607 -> 8585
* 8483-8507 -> 8497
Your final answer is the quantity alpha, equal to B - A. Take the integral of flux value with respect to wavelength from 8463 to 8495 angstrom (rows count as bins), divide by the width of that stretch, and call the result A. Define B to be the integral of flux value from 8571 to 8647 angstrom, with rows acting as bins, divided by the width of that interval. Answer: -3.6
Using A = 109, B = 105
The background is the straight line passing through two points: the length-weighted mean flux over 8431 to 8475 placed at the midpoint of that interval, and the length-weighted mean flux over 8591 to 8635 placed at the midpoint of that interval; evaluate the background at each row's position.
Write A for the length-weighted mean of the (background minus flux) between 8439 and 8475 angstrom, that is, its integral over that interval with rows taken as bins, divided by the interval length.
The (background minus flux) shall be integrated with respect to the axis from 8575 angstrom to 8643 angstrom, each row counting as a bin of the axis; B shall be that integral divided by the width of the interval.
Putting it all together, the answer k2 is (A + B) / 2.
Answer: 1.3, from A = 2.1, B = 0.4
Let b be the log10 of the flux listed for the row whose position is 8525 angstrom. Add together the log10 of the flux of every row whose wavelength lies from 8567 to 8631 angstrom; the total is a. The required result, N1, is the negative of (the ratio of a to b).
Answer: -16.27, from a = 32.27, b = 1.98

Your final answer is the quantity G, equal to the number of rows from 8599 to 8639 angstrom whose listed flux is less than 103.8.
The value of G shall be 4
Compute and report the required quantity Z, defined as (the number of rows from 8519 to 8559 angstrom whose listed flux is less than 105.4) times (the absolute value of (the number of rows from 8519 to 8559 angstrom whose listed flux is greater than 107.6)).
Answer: 8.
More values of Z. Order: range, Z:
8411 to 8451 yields 21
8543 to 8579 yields 12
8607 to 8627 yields 4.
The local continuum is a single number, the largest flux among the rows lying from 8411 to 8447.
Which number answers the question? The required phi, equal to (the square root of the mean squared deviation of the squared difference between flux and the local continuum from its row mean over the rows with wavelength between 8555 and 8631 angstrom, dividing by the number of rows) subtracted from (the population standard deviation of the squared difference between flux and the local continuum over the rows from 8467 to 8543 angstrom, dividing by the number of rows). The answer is 141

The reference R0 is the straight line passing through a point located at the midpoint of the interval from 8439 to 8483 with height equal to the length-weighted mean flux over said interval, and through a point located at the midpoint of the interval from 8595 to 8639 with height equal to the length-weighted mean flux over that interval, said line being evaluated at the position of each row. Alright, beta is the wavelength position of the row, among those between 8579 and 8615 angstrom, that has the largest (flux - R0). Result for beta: 8605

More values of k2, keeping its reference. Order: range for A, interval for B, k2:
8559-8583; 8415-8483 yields 0.5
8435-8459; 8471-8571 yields 1.4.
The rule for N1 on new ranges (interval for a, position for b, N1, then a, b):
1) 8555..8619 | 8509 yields -16.38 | 32.31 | 1.97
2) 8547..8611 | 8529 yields -15.97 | 32.29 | 2.02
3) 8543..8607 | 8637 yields -15.62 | 32.21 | 2.06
